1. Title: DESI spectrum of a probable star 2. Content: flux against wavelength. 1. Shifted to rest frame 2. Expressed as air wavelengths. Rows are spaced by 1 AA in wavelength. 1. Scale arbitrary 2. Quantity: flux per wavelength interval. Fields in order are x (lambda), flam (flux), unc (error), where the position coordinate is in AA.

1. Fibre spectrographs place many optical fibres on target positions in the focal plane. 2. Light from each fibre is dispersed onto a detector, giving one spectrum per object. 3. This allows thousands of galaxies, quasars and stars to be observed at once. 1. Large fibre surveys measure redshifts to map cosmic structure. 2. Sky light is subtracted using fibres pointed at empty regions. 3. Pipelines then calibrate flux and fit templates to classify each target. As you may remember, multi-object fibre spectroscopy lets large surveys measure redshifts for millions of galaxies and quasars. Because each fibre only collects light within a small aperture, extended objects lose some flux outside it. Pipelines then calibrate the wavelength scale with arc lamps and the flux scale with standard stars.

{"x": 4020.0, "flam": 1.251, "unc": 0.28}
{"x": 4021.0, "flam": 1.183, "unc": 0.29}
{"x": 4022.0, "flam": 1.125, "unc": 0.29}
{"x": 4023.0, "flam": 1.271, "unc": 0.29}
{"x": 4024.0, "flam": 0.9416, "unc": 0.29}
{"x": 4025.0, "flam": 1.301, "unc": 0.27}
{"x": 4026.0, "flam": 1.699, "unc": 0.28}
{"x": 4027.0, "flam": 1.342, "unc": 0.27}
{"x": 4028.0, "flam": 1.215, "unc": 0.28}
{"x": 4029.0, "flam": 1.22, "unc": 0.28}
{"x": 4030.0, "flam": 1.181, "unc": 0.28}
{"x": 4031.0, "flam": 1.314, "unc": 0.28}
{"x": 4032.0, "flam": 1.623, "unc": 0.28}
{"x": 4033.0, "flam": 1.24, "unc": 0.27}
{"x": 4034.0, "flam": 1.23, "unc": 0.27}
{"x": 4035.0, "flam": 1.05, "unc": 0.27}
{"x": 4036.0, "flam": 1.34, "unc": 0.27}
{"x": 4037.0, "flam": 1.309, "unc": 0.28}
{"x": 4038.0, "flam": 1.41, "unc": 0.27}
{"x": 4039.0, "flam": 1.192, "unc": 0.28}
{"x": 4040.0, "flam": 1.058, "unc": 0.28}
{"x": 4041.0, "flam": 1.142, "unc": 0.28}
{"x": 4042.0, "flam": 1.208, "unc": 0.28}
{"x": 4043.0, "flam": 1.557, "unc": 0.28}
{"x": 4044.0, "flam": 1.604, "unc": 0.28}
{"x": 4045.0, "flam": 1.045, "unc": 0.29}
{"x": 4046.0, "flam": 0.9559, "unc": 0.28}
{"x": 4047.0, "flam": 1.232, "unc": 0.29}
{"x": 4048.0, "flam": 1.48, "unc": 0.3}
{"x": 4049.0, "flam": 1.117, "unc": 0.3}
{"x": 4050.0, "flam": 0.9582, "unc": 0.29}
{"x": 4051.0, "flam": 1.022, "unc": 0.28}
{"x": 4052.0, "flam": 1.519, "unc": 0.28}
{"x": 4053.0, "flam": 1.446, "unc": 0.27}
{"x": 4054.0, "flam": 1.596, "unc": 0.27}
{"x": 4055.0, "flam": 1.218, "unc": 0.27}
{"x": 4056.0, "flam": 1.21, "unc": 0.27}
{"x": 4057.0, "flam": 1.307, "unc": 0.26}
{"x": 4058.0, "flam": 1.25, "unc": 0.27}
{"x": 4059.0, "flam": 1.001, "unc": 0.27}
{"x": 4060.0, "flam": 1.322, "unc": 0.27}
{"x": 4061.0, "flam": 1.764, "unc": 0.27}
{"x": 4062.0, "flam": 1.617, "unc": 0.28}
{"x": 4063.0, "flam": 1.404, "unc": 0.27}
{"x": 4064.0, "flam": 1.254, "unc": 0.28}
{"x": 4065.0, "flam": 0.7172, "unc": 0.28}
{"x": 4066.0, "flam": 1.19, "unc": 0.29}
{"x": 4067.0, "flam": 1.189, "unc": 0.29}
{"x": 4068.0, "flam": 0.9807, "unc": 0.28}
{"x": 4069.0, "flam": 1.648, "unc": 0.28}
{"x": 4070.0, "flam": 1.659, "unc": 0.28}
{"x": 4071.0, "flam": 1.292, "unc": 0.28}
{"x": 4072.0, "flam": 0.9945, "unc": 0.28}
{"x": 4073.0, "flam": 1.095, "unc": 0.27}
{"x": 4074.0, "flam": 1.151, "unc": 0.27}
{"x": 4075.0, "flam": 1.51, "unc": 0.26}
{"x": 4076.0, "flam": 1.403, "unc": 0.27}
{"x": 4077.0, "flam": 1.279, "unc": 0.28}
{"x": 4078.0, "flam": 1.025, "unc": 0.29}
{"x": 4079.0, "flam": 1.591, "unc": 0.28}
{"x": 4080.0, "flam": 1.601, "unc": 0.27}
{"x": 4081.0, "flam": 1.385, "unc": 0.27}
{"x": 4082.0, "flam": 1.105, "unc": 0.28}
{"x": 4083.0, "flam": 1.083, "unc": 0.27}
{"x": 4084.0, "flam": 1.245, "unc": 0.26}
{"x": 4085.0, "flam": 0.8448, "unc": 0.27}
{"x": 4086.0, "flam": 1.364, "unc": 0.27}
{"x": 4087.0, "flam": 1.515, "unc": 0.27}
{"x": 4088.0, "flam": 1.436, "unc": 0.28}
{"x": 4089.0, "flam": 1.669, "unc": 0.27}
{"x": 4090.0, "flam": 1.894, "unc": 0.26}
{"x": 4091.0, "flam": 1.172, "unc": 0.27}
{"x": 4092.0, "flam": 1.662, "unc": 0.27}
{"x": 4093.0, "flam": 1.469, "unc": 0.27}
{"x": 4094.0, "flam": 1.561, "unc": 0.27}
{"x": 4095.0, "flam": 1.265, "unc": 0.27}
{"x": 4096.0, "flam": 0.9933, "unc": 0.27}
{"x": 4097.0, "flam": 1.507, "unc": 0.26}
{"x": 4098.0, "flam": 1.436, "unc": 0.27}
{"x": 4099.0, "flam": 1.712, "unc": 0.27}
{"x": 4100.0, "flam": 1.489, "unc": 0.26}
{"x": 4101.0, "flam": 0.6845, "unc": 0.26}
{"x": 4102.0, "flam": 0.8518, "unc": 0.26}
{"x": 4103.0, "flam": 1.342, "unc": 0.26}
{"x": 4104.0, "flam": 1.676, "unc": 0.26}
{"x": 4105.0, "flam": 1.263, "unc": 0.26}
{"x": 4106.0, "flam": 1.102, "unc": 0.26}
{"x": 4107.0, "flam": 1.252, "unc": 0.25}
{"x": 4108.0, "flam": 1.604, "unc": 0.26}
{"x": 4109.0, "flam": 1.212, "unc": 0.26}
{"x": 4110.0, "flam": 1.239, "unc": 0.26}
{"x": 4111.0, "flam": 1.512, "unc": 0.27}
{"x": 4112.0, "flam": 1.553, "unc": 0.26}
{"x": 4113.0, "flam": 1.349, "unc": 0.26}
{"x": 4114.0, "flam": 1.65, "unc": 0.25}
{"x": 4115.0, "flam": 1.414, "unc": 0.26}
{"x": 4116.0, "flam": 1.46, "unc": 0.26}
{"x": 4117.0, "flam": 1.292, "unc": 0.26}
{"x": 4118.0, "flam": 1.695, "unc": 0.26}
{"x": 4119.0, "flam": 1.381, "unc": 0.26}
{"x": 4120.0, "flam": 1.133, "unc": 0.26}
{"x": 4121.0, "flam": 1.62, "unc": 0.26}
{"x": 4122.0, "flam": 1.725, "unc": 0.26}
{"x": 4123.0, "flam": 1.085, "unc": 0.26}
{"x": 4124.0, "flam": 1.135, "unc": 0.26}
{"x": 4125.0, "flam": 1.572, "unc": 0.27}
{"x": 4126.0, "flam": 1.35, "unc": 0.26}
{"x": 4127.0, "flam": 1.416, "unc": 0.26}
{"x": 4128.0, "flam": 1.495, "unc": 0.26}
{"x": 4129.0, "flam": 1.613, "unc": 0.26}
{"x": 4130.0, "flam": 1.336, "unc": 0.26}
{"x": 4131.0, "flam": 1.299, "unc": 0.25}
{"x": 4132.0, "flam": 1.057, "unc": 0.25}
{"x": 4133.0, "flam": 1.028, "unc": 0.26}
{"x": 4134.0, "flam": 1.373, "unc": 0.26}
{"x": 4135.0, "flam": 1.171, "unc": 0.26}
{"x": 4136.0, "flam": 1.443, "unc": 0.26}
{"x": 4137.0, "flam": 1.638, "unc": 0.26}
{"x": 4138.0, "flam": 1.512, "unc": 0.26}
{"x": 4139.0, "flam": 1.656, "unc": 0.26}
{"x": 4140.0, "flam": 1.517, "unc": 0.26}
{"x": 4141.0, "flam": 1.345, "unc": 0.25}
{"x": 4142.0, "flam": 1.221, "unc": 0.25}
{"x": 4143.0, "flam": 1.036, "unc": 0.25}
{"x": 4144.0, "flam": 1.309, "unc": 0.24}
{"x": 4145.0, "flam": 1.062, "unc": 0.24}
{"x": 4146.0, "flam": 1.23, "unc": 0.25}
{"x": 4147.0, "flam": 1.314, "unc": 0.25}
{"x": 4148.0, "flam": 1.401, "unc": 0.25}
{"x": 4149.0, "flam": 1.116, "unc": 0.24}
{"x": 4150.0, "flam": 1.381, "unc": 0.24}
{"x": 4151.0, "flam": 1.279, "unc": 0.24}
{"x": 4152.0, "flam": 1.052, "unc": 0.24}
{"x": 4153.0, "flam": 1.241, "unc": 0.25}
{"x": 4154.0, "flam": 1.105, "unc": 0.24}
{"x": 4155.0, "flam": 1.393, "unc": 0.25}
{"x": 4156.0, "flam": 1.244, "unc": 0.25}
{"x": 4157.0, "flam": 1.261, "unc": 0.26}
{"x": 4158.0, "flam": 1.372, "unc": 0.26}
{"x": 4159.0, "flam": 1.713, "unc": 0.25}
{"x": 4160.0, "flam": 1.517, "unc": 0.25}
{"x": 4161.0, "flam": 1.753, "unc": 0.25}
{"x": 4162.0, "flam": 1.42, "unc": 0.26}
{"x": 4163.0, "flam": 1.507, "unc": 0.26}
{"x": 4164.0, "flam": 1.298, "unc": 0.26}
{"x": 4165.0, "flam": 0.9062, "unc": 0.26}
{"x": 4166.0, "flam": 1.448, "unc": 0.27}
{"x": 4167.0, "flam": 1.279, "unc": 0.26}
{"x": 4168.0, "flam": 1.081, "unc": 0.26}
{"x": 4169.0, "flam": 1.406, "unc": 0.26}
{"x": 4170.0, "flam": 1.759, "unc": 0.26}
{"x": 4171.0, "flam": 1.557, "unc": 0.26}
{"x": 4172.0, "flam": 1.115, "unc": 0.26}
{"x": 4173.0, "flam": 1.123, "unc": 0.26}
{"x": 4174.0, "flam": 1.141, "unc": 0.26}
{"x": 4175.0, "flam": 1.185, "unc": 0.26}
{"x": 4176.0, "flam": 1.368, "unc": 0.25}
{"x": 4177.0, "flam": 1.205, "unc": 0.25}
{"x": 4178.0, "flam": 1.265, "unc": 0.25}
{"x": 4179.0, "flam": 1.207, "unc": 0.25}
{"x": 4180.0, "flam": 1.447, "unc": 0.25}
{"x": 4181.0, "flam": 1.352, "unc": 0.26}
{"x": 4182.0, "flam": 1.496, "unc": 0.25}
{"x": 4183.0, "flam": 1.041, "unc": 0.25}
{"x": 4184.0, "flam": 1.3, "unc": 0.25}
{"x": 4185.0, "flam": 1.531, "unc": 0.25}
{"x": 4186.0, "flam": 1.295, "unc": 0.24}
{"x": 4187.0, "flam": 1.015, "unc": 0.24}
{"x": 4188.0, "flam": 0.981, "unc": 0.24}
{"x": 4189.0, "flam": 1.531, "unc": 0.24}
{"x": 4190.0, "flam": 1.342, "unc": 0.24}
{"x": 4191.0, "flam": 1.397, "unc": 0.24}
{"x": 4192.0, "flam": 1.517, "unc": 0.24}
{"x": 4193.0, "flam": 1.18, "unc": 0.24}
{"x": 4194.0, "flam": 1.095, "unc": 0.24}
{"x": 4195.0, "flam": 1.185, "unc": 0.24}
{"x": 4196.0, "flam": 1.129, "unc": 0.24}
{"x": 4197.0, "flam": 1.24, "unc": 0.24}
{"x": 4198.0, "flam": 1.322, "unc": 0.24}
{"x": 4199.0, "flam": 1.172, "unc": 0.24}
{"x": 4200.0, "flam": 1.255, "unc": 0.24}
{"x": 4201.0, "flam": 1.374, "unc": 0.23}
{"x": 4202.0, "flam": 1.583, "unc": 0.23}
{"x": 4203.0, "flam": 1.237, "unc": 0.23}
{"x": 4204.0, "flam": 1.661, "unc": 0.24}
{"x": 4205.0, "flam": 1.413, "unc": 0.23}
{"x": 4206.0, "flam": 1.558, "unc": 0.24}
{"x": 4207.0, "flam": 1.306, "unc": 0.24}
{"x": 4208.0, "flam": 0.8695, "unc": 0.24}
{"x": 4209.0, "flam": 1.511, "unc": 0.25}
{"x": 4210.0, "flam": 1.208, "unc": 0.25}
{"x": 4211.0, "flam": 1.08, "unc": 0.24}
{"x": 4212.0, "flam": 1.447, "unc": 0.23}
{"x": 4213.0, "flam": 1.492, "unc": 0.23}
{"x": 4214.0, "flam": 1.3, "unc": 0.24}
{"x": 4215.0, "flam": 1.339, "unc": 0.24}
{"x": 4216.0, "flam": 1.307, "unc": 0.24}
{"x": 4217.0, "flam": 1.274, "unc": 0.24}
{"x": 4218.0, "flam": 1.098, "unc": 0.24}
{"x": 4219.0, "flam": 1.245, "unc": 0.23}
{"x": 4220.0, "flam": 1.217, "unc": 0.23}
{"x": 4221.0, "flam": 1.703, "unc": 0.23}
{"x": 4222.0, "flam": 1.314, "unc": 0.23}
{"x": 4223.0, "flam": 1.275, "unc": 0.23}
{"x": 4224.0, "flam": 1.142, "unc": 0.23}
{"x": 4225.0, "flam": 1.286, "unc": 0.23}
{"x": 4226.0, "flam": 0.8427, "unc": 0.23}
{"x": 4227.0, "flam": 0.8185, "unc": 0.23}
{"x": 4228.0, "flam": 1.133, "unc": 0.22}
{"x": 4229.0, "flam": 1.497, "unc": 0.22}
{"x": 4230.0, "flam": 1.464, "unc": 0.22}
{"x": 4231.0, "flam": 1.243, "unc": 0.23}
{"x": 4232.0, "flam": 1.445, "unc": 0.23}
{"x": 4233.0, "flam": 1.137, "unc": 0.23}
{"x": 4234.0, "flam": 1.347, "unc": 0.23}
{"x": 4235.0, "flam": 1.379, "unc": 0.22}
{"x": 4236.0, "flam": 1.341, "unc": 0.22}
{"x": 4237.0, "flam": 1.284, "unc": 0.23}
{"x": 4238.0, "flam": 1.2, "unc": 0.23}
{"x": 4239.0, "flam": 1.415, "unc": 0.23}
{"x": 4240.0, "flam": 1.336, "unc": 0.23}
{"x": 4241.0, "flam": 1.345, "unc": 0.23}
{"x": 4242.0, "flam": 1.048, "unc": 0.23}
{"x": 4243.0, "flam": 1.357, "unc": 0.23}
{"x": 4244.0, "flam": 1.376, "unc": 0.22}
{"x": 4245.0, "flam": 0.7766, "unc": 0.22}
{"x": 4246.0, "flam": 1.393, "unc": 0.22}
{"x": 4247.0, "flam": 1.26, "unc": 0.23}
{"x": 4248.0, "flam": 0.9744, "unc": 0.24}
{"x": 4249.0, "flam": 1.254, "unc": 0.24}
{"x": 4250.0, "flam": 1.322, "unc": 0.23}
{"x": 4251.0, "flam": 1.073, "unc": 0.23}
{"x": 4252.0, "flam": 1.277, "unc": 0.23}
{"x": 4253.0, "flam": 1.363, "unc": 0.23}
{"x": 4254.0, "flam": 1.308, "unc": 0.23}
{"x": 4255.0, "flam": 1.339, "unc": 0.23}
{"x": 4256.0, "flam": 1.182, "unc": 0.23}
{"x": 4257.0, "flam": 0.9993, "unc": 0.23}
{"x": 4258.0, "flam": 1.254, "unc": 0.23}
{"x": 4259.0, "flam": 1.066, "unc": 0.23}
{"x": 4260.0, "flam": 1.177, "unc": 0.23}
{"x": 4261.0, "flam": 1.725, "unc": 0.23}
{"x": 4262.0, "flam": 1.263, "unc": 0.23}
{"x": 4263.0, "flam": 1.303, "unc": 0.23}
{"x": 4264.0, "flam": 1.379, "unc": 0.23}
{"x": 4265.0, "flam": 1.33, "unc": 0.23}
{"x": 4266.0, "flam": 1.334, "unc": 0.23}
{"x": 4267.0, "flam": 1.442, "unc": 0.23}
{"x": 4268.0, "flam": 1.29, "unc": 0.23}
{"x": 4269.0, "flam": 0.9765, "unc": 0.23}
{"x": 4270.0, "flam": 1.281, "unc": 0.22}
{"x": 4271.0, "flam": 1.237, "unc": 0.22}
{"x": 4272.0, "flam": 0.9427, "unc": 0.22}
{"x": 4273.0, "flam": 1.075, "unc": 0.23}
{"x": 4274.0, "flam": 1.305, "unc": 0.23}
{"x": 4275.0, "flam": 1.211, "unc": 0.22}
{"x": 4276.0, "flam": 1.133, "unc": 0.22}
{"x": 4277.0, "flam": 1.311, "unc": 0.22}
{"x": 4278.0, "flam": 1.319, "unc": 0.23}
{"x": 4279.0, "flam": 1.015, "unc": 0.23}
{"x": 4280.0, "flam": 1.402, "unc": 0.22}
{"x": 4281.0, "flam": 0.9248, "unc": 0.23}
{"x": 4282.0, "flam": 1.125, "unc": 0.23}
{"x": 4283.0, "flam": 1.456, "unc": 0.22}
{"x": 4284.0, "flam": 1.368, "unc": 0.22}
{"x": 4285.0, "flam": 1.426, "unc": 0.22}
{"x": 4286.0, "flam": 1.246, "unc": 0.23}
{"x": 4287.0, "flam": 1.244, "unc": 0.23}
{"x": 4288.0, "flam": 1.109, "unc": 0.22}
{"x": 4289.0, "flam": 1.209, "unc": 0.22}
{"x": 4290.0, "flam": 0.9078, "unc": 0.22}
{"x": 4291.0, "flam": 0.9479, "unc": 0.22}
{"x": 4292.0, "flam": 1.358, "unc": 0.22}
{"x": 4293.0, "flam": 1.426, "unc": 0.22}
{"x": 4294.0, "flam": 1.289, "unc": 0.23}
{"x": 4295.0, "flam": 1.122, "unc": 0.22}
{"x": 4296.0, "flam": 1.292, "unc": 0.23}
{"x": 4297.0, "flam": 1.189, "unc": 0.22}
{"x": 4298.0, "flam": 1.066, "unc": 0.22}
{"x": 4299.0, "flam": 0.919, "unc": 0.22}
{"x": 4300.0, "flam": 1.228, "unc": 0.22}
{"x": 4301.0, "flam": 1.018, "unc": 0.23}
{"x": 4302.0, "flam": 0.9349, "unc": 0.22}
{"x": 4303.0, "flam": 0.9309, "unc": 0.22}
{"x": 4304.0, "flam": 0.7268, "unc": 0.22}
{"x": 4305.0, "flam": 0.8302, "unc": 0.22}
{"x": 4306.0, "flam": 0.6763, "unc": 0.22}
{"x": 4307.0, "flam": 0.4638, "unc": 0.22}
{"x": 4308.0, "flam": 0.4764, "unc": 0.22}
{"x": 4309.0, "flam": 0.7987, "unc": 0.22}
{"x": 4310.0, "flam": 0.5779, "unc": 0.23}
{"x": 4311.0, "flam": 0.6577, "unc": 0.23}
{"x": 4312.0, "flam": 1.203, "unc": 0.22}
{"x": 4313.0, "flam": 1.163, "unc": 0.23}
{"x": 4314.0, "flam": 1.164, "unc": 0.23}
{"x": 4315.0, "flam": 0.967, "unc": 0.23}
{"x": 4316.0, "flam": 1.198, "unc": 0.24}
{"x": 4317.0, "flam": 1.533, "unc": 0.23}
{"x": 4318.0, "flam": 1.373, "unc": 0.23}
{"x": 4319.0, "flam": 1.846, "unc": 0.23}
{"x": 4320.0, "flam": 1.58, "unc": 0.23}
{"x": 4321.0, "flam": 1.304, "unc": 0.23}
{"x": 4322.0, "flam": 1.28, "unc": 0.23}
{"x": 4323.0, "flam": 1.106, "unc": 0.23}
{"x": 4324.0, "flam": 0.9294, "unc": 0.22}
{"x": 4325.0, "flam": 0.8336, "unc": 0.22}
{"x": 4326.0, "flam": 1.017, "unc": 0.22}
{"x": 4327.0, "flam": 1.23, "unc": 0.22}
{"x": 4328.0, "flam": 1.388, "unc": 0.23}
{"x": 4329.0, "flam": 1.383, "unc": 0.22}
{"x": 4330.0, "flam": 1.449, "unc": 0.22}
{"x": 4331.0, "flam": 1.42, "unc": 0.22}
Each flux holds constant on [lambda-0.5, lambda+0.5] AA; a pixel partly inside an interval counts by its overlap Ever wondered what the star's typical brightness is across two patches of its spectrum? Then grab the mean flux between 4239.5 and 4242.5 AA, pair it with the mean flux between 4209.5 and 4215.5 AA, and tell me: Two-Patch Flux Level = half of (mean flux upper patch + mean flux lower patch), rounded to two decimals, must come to 1.28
